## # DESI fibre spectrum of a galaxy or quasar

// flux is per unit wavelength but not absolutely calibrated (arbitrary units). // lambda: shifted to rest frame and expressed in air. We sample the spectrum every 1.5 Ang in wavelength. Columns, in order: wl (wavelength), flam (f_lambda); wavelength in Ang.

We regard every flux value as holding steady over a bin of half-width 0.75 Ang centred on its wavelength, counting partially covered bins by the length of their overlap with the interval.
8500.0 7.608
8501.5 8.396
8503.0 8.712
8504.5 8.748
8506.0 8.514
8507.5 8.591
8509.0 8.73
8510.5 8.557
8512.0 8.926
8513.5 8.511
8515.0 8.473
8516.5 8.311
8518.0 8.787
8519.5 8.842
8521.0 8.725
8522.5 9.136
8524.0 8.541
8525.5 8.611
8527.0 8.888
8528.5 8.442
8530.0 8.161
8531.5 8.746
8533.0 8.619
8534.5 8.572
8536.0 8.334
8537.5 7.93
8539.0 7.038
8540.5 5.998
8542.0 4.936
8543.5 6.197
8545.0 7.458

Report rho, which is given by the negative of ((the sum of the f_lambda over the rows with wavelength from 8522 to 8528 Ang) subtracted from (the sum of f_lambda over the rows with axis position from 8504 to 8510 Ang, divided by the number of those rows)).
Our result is 26.5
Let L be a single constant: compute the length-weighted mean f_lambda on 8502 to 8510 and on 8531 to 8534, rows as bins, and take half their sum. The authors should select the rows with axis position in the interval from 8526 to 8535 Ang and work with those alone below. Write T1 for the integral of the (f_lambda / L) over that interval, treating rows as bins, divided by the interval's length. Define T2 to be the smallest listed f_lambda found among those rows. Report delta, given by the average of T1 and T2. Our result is 4.58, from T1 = 0.99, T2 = 8.161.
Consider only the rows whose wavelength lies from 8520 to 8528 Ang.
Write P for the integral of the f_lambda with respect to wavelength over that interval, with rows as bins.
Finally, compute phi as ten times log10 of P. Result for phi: 18.46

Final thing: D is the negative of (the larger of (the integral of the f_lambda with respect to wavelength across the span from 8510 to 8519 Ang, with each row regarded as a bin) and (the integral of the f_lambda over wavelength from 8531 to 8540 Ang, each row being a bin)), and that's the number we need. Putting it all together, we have -77.4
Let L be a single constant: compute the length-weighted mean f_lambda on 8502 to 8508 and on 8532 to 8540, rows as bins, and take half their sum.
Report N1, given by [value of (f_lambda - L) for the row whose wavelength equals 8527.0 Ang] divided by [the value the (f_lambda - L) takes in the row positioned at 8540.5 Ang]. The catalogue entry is -0.2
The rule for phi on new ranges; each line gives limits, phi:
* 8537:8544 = 16.49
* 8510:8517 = 17.78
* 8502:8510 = 18.40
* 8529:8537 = 18.31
